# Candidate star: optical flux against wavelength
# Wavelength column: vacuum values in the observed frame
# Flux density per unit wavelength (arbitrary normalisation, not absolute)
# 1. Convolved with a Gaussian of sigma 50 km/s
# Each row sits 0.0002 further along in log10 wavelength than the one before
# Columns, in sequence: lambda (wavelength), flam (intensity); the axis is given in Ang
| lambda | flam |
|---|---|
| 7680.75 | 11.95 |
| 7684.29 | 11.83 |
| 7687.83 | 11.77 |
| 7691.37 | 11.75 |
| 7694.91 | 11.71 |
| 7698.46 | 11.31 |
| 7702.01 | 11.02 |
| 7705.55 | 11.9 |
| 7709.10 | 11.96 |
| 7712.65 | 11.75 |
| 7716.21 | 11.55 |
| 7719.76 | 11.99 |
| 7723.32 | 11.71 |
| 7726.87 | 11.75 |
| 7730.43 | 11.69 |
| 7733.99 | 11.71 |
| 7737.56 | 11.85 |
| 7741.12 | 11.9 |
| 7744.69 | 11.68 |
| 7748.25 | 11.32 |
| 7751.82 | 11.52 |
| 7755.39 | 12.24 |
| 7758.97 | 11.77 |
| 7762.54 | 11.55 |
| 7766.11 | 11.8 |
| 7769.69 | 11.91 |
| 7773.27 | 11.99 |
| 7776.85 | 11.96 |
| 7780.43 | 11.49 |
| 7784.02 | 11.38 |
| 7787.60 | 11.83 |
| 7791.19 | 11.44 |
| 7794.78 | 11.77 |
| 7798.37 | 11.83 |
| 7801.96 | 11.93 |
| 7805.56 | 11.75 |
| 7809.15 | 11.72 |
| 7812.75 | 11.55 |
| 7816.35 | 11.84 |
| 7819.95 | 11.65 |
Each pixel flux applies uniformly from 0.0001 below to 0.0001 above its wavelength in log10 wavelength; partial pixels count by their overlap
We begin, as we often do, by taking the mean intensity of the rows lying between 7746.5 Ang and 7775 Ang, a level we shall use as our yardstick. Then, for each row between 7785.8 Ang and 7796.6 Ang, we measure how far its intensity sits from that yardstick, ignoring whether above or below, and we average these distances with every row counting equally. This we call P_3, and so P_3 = 0.133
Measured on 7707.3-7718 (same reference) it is 0.141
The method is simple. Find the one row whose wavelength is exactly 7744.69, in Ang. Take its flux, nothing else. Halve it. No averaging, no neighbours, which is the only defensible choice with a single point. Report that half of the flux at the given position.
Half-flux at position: 5.84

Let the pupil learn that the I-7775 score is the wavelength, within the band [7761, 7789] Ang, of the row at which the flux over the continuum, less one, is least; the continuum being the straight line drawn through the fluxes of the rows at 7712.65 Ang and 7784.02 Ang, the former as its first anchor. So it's 7784.02 Ang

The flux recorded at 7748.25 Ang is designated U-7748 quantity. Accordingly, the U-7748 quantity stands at 11.32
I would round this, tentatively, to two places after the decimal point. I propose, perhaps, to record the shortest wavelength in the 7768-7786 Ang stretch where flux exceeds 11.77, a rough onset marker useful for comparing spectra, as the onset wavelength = 7769.69 Ang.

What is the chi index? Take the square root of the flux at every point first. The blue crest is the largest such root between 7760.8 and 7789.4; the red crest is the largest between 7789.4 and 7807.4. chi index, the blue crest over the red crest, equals 1.00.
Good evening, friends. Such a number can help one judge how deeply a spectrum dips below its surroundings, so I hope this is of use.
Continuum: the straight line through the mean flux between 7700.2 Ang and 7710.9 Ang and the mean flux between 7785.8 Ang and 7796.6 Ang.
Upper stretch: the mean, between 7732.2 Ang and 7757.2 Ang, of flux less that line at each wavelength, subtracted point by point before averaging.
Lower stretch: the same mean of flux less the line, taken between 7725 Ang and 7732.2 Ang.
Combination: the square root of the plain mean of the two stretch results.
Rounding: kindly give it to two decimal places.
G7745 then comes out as 0.29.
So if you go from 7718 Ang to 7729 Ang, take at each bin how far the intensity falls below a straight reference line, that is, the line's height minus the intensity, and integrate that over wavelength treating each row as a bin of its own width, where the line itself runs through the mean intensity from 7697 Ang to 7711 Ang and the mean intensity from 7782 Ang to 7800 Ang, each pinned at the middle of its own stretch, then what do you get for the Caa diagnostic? -2.6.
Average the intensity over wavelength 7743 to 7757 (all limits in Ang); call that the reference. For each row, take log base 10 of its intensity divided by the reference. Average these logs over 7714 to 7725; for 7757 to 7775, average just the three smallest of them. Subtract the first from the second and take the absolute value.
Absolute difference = 0.0016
